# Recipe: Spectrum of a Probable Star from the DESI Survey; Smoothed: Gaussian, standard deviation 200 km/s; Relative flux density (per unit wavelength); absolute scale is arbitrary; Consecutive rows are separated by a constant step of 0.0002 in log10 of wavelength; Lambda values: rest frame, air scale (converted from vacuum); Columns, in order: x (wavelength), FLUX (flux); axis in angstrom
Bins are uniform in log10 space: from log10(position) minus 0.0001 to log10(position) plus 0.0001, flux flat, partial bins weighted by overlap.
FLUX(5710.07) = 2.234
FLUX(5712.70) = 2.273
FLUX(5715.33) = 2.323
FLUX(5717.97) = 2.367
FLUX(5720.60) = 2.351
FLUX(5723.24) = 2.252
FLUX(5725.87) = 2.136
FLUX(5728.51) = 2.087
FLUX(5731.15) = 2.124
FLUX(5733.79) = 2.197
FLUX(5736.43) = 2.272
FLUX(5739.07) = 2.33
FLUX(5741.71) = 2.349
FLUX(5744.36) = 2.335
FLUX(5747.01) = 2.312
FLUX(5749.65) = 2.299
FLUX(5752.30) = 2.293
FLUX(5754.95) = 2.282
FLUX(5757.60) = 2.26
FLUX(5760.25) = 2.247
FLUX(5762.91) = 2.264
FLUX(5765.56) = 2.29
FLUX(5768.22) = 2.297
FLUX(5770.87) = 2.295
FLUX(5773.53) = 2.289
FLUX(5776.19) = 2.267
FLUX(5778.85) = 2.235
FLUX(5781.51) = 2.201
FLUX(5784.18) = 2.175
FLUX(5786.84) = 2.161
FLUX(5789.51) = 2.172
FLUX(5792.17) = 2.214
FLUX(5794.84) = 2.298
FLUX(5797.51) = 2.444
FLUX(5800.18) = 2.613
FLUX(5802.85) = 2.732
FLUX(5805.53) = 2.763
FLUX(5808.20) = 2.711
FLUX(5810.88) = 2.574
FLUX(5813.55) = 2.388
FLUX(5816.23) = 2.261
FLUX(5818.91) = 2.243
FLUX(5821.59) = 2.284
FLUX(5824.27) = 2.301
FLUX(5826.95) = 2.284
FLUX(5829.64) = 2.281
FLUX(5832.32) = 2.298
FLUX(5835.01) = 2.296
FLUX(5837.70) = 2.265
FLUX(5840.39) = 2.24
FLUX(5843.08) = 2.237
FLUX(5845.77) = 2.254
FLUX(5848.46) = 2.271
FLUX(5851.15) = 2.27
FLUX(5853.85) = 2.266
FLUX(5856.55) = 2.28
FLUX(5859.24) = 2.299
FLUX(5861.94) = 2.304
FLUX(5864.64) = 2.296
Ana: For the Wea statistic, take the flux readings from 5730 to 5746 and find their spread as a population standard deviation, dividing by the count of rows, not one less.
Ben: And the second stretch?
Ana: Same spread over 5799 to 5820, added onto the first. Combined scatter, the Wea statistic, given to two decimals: 0.28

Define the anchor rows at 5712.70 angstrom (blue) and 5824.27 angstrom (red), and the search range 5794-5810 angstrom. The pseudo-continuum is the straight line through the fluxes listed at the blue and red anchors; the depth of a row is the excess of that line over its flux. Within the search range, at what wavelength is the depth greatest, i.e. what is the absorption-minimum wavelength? 5794.84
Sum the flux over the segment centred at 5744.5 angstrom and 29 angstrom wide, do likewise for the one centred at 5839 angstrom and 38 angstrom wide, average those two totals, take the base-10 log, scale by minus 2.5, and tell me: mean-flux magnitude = -3.63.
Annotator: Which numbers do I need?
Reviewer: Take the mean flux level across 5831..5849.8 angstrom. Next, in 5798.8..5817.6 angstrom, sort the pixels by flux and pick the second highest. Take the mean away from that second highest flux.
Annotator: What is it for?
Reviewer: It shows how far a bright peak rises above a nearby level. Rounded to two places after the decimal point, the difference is 0.47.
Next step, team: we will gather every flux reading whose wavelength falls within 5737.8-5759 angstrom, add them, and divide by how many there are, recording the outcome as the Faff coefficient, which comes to 2.31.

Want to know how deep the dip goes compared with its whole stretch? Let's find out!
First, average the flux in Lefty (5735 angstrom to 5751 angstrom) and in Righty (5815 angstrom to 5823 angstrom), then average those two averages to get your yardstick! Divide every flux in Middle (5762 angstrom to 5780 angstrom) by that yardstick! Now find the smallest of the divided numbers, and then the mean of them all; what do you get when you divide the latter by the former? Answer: 1.02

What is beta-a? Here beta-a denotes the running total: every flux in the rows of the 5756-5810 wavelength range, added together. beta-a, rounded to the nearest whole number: 47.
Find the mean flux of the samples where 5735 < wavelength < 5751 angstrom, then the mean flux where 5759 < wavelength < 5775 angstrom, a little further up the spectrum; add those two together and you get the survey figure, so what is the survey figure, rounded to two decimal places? 4.60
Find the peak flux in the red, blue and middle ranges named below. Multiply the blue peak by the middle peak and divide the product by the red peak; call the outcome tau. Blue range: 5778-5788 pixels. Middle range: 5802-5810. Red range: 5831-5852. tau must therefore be 2.69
